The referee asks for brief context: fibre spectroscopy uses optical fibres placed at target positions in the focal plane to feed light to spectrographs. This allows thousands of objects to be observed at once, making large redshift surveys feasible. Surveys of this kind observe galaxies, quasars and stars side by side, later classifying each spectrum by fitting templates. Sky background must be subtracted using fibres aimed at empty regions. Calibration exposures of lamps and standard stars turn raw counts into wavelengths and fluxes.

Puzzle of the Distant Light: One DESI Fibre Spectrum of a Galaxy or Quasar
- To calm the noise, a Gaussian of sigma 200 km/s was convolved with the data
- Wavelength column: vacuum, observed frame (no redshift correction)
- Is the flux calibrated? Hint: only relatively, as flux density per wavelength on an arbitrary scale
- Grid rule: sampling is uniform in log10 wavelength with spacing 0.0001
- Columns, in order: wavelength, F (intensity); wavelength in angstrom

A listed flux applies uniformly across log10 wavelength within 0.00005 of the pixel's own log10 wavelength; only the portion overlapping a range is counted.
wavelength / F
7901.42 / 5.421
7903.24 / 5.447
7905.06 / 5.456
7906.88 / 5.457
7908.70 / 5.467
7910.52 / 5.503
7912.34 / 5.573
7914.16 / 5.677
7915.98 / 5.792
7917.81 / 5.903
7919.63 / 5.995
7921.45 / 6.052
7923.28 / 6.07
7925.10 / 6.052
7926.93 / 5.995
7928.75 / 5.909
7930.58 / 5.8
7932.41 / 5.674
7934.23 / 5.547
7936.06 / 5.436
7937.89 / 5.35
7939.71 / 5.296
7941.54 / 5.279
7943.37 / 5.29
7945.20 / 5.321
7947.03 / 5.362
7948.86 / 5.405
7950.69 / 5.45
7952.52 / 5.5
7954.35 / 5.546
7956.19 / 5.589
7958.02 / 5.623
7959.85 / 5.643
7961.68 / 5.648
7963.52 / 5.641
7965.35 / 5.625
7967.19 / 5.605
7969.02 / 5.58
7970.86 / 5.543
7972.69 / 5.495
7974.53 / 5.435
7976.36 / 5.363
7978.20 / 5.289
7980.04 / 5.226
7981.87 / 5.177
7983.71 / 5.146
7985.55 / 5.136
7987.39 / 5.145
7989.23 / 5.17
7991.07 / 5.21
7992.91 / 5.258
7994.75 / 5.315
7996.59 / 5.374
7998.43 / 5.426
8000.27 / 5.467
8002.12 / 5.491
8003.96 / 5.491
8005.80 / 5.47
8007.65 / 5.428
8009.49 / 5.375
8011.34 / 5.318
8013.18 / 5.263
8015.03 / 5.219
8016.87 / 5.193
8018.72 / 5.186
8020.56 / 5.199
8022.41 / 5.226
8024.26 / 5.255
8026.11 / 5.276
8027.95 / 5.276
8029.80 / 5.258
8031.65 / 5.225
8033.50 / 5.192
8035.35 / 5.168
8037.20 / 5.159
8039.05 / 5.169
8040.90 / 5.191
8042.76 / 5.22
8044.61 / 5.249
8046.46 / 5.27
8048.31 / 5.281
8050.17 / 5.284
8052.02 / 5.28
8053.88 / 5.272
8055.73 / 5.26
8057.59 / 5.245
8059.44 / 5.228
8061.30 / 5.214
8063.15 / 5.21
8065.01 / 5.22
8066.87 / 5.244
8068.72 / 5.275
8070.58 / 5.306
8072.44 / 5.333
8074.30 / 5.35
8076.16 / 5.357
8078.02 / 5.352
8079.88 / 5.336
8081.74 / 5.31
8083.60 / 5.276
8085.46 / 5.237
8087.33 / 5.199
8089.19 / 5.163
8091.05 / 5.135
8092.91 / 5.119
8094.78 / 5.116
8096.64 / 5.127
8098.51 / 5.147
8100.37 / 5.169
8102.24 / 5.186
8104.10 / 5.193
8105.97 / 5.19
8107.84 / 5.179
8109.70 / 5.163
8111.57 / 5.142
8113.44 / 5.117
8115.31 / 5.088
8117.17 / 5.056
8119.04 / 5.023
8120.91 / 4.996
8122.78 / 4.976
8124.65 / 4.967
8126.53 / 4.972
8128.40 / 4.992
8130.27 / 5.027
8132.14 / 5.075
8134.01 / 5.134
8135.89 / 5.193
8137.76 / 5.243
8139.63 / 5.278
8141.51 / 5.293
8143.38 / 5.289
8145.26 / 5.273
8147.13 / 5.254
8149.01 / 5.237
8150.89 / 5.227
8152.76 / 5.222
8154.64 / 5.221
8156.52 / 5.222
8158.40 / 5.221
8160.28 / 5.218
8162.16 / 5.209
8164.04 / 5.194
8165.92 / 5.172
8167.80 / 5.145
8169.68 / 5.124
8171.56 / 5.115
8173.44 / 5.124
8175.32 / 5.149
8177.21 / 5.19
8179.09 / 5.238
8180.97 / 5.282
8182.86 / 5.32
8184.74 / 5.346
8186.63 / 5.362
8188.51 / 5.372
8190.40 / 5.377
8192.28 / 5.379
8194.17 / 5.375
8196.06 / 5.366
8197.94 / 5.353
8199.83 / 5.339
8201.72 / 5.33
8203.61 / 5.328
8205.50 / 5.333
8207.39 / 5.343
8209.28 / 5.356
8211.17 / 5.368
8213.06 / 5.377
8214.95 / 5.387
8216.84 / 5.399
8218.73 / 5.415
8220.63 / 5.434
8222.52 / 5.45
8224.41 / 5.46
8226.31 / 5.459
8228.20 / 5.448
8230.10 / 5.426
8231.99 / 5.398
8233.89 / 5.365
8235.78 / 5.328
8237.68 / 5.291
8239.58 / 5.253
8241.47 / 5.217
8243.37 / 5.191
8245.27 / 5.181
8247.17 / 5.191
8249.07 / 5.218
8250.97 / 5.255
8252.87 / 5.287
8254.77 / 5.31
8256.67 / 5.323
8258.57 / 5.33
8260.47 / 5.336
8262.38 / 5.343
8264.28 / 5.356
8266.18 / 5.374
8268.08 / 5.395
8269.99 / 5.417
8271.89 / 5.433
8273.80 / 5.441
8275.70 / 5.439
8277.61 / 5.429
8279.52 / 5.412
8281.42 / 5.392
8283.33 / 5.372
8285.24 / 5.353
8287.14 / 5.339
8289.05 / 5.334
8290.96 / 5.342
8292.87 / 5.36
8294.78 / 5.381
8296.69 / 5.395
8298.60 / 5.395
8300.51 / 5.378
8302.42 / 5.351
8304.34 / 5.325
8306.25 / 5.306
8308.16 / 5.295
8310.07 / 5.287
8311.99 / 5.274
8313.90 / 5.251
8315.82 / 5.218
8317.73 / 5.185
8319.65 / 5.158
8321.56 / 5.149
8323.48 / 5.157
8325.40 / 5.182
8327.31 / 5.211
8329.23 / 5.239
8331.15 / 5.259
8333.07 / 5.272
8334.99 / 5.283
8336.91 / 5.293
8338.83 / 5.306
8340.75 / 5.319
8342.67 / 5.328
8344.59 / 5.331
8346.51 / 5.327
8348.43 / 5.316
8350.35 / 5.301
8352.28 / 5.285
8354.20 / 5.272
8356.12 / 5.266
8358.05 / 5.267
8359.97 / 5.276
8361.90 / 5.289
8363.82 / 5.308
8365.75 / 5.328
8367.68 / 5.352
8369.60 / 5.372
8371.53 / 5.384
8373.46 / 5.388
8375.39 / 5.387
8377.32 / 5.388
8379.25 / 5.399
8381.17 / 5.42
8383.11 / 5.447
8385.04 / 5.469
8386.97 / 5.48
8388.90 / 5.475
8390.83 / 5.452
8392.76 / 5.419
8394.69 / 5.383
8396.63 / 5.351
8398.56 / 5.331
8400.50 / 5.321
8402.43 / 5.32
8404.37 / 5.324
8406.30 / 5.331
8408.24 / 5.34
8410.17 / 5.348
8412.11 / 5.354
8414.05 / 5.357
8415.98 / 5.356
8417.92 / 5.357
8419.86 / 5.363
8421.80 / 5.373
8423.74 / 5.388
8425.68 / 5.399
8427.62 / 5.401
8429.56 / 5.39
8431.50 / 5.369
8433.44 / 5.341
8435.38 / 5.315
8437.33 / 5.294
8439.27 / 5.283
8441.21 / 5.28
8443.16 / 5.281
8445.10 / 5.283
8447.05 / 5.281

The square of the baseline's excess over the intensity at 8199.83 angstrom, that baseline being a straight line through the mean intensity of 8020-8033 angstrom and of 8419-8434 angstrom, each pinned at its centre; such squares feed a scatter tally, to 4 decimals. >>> 0.0013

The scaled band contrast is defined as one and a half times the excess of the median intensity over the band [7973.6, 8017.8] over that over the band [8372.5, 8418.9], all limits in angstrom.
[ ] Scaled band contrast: -0.10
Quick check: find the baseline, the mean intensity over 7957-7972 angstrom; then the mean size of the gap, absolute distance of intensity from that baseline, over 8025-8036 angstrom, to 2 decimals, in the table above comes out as 0.38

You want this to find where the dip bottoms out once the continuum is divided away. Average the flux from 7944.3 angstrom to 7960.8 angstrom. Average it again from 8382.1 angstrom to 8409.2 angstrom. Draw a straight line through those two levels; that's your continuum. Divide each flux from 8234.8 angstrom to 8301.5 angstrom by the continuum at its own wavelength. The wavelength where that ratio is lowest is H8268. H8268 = 8245.27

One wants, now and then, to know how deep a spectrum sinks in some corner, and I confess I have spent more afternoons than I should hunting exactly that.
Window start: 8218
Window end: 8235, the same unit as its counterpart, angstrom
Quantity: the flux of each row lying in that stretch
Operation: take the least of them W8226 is 5.365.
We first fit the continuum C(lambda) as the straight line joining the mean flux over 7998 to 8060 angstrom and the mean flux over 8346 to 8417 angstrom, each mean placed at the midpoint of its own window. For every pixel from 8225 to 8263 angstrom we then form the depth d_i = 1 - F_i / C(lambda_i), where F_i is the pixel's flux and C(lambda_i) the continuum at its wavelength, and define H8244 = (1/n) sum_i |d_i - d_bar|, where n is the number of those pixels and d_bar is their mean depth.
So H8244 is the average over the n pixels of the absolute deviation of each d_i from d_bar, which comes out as 0.013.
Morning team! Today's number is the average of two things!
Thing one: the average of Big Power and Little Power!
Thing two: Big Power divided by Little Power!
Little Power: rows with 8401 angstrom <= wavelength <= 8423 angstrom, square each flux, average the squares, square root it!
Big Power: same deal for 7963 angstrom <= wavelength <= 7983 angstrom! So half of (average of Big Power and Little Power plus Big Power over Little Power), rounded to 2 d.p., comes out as 3.21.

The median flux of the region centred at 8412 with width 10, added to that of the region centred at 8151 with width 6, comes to 10.6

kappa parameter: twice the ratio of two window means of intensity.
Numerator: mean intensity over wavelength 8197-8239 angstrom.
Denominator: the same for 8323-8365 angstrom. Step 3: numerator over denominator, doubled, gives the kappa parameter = 2.04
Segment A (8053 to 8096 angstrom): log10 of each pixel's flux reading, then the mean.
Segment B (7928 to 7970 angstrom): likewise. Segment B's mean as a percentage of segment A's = 103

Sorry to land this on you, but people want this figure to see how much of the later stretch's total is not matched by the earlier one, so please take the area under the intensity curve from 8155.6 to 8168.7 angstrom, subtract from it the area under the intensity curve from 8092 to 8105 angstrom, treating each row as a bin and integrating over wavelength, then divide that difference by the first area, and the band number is 0.02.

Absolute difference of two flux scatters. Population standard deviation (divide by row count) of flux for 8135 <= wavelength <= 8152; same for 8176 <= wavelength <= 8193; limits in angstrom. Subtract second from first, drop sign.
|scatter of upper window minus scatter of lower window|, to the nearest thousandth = 0.033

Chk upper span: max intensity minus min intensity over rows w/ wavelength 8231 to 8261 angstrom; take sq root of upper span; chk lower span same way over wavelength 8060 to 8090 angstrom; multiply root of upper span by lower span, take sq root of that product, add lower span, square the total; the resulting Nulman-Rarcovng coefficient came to 0.24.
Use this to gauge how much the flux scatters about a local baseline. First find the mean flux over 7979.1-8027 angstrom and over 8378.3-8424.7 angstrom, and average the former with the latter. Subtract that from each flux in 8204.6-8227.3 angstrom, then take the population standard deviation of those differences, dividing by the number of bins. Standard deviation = 0.043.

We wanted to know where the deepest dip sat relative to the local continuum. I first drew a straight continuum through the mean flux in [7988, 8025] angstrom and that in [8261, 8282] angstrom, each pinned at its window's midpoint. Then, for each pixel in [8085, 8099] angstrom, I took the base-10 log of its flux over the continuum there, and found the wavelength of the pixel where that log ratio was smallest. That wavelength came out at 8094.78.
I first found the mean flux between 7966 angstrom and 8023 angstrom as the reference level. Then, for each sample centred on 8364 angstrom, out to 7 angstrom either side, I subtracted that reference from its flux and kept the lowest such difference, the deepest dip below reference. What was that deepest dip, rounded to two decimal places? -0.06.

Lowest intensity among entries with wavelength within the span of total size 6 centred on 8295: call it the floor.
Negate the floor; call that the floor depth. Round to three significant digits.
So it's -5.36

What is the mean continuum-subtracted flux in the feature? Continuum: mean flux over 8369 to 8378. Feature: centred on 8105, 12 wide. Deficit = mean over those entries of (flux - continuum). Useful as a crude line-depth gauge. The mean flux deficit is -0.20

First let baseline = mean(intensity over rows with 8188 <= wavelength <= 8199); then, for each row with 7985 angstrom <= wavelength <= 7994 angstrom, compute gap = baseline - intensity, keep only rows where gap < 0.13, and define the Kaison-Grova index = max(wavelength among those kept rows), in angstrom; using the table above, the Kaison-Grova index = 7992.91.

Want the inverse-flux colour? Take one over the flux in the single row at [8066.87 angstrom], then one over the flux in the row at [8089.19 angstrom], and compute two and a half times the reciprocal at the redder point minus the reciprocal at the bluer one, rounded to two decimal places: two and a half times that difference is 0.01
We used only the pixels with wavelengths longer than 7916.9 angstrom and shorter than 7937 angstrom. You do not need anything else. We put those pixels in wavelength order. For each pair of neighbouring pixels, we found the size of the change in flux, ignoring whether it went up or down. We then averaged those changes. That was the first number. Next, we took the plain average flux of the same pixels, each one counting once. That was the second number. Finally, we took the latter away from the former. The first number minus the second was -5.78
